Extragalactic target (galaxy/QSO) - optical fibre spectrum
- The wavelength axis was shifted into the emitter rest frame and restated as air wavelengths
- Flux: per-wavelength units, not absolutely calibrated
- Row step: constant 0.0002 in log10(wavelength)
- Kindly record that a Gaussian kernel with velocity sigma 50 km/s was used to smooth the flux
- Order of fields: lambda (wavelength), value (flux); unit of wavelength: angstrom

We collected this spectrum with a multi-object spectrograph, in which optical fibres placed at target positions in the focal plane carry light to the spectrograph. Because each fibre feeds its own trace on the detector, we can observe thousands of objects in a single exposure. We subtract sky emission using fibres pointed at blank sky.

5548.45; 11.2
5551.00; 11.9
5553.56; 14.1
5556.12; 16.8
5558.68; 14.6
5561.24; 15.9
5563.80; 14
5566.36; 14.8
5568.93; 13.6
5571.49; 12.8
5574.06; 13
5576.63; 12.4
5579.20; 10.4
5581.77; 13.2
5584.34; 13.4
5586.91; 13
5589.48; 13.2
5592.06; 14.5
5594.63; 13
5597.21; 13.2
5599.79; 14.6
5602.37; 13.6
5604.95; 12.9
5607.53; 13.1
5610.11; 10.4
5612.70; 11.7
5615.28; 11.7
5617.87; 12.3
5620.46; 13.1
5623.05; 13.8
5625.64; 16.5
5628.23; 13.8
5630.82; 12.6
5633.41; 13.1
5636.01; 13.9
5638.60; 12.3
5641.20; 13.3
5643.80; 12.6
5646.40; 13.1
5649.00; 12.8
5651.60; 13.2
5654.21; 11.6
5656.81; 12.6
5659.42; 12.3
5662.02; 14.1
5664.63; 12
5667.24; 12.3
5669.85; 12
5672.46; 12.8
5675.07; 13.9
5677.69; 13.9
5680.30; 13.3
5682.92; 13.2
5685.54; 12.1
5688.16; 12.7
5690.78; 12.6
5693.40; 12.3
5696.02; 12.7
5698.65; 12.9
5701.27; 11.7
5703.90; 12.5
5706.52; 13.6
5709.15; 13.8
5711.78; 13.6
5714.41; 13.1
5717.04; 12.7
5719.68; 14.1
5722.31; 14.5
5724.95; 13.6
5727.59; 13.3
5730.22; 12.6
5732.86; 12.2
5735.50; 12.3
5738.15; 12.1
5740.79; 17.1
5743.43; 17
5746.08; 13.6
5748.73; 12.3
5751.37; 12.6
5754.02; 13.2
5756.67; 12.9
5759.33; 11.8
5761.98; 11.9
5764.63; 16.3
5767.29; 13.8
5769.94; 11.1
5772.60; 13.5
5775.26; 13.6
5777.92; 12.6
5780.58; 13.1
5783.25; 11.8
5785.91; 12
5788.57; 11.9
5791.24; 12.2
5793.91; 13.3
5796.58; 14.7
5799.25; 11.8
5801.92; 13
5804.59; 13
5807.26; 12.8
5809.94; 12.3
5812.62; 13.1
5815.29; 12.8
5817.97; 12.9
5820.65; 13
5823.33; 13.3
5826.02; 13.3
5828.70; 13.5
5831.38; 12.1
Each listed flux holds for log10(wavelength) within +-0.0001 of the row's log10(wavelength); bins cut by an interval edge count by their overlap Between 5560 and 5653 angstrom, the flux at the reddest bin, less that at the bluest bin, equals -2.7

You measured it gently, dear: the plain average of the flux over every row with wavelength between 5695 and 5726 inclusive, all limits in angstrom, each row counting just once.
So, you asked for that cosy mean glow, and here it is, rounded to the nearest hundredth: 13.23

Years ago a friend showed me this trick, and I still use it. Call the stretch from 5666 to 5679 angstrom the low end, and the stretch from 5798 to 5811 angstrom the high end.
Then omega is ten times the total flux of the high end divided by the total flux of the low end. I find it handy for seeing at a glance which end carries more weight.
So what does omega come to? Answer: 9.7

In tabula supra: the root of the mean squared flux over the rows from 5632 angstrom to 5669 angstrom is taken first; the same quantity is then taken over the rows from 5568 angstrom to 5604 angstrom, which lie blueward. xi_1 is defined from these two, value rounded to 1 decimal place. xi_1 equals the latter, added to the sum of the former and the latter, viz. 39.2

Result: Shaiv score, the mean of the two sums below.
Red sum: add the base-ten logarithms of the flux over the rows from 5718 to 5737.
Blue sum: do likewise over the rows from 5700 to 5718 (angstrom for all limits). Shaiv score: 7.82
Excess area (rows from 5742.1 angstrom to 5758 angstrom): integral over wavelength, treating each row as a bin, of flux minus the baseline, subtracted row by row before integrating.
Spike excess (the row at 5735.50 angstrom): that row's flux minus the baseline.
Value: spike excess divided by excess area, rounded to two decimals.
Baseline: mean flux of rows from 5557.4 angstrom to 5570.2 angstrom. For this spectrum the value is 0.15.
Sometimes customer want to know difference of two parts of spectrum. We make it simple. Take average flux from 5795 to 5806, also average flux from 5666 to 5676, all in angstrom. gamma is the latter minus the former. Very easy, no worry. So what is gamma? -0.4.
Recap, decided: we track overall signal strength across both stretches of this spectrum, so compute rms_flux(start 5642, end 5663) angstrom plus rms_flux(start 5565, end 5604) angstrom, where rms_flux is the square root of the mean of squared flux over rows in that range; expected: 26.1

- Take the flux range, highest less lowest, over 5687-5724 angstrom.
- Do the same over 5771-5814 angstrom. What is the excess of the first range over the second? 0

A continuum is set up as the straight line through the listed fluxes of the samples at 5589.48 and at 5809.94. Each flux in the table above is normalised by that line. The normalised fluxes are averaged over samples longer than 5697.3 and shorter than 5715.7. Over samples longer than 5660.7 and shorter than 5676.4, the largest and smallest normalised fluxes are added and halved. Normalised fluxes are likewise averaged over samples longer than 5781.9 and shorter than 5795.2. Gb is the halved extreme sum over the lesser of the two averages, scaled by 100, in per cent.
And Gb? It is 102.4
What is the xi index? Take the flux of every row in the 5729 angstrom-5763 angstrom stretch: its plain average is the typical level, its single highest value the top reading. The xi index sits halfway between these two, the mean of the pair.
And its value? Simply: 15.2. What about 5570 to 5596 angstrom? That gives 13.7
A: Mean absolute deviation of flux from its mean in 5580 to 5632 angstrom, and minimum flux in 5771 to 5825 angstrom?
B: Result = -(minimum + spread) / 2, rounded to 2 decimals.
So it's -6.30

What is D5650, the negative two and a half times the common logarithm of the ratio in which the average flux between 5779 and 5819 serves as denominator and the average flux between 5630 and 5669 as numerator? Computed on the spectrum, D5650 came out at -0.01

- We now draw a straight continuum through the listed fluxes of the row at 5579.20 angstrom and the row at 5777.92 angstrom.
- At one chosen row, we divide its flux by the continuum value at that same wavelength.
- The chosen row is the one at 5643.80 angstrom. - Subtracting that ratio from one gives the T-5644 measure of -0.13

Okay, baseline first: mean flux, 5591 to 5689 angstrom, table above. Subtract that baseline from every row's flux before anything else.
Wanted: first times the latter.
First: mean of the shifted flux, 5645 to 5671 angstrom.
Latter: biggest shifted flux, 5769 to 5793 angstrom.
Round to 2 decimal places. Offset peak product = -0.24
